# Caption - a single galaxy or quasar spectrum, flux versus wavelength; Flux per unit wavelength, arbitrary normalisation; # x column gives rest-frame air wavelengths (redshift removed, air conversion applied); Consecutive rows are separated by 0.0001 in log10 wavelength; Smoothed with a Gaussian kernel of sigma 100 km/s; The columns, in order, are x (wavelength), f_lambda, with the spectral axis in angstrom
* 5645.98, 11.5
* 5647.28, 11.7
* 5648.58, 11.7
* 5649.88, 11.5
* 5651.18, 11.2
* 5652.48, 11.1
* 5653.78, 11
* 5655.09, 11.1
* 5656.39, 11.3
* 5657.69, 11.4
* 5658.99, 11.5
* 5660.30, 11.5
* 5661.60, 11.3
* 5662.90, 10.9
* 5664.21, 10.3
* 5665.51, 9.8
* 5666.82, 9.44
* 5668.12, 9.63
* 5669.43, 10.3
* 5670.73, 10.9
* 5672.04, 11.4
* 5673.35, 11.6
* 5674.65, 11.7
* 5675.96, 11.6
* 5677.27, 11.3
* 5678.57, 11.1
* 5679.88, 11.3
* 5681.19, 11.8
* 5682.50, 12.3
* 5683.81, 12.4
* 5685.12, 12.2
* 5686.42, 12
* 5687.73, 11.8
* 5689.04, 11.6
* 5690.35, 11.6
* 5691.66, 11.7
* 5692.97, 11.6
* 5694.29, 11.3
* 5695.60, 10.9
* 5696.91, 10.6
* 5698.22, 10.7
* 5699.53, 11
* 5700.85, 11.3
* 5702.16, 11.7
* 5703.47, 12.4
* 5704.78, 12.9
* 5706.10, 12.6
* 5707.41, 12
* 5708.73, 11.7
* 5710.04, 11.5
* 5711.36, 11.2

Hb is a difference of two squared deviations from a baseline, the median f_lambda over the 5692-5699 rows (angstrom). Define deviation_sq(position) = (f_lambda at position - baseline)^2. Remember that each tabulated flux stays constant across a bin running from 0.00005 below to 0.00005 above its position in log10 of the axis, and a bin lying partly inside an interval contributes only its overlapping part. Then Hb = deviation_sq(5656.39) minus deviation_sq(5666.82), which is -2.0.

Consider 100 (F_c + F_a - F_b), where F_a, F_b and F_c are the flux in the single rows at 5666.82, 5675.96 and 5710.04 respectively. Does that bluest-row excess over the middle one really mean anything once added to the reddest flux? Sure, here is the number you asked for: 934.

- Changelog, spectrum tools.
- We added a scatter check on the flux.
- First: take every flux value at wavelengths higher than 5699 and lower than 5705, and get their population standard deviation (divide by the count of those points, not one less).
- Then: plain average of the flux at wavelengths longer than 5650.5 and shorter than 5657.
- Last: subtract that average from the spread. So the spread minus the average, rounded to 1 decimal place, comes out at -10.4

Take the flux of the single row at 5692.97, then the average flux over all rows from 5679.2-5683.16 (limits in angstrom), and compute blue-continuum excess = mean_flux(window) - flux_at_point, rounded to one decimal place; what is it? 0.2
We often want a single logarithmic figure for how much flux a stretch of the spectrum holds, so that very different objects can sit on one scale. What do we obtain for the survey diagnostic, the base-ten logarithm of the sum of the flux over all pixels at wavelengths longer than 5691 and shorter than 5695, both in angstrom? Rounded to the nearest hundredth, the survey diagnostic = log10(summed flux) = 1.54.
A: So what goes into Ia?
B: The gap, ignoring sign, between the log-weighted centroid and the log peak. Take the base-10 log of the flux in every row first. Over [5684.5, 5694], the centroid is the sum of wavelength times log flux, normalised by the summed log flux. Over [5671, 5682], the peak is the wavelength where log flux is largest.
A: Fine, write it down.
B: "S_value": 7.8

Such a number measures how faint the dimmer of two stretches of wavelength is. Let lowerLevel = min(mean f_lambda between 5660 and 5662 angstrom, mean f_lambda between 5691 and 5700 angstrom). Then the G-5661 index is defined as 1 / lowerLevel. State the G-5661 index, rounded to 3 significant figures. 0.0900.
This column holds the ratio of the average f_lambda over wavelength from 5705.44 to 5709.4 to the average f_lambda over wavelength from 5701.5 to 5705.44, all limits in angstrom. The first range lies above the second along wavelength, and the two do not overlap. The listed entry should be 0.98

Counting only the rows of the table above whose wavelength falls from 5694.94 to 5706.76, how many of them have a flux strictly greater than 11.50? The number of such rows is 4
